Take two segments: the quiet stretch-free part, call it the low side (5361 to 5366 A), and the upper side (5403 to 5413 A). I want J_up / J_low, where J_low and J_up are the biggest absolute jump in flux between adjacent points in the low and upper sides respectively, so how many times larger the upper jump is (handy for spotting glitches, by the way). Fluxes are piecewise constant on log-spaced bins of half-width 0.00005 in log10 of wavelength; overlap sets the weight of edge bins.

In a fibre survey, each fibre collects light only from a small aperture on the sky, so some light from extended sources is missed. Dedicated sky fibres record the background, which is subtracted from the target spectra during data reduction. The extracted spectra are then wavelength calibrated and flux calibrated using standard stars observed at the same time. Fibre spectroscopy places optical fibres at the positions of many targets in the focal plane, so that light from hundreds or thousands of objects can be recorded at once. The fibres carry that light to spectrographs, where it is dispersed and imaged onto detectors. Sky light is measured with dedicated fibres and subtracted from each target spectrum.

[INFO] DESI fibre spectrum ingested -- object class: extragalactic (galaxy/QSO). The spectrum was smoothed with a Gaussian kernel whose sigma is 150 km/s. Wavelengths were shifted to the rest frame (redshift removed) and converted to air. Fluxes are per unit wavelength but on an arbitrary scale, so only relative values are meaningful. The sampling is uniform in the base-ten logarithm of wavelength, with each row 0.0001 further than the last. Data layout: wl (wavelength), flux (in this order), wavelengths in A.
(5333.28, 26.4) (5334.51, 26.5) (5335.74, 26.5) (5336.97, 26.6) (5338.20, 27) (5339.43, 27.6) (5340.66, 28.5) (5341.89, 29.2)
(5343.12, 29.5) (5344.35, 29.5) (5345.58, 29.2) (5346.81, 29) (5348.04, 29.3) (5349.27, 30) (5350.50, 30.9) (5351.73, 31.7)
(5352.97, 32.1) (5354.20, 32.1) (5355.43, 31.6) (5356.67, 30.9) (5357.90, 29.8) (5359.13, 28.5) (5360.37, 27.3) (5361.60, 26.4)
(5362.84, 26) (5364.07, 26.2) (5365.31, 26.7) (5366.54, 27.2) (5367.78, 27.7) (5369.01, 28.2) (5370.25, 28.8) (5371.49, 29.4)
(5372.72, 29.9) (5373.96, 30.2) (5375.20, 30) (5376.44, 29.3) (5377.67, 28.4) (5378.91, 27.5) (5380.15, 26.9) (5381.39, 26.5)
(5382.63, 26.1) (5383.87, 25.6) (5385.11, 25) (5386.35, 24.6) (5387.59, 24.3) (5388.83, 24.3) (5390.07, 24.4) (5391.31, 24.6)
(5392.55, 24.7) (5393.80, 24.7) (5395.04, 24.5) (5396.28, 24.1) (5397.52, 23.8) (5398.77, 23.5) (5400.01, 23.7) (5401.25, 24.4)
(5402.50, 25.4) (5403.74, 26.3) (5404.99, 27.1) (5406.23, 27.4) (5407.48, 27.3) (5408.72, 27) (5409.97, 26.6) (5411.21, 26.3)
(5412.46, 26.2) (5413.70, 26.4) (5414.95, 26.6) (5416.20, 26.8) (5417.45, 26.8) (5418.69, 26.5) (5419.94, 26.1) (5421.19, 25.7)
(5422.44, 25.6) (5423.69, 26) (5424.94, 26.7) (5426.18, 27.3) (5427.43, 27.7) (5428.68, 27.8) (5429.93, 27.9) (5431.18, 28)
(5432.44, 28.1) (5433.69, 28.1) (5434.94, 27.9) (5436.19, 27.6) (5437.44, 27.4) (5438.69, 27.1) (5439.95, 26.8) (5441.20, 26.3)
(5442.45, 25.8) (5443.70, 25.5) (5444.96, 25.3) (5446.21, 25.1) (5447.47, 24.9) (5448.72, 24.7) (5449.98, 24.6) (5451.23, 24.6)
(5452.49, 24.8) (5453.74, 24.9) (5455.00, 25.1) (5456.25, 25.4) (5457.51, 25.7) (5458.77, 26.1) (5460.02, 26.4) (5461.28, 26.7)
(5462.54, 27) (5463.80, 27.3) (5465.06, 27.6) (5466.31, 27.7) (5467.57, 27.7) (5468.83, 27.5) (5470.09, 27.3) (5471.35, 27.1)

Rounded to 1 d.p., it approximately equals 1.6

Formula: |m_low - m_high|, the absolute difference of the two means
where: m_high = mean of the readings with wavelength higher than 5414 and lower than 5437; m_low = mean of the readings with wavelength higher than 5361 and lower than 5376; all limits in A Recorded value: 1.0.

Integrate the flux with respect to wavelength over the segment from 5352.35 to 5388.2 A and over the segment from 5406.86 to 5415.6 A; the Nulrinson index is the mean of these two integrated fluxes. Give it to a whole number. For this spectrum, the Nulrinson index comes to 619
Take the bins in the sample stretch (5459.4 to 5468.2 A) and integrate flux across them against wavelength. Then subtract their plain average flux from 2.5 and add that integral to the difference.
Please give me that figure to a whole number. 215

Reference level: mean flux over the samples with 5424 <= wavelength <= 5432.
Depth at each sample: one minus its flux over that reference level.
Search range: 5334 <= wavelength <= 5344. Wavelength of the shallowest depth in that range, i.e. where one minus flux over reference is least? 5343.12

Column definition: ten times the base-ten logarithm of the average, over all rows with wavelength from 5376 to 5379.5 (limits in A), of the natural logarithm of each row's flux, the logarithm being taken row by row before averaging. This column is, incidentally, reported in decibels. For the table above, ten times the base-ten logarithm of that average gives 5.25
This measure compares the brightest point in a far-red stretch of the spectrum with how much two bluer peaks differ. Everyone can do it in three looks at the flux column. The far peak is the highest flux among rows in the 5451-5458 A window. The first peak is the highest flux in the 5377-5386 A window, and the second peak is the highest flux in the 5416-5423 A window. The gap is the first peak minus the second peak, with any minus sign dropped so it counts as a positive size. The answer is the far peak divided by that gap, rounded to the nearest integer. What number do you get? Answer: 16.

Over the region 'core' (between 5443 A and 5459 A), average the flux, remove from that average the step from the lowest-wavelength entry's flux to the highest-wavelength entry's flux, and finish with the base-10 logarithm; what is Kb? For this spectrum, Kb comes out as 1.39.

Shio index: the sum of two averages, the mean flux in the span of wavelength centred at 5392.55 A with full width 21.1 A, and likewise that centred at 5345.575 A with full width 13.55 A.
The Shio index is 54.1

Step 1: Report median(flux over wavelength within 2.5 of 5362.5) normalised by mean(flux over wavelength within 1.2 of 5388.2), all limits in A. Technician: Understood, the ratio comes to 1.08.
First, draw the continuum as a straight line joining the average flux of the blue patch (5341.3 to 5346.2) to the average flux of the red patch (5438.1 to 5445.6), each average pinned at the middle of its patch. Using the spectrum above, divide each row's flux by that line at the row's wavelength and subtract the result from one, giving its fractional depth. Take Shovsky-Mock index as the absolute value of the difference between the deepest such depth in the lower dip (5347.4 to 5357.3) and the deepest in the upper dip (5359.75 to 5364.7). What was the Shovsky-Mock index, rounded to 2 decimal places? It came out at 0.10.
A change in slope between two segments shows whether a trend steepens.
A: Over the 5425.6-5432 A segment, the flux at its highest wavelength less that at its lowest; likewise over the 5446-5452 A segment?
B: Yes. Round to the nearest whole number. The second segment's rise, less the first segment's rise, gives -1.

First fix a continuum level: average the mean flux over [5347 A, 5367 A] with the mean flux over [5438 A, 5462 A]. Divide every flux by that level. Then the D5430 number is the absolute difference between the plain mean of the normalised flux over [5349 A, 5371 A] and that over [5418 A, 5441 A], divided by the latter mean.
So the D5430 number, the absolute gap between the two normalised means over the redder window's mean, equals 0.069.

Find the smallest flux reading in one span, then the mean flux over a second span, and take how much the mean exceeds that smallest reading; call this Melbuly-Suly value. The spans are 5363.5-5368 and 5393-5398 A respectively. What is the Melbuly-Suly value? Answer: -1.9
